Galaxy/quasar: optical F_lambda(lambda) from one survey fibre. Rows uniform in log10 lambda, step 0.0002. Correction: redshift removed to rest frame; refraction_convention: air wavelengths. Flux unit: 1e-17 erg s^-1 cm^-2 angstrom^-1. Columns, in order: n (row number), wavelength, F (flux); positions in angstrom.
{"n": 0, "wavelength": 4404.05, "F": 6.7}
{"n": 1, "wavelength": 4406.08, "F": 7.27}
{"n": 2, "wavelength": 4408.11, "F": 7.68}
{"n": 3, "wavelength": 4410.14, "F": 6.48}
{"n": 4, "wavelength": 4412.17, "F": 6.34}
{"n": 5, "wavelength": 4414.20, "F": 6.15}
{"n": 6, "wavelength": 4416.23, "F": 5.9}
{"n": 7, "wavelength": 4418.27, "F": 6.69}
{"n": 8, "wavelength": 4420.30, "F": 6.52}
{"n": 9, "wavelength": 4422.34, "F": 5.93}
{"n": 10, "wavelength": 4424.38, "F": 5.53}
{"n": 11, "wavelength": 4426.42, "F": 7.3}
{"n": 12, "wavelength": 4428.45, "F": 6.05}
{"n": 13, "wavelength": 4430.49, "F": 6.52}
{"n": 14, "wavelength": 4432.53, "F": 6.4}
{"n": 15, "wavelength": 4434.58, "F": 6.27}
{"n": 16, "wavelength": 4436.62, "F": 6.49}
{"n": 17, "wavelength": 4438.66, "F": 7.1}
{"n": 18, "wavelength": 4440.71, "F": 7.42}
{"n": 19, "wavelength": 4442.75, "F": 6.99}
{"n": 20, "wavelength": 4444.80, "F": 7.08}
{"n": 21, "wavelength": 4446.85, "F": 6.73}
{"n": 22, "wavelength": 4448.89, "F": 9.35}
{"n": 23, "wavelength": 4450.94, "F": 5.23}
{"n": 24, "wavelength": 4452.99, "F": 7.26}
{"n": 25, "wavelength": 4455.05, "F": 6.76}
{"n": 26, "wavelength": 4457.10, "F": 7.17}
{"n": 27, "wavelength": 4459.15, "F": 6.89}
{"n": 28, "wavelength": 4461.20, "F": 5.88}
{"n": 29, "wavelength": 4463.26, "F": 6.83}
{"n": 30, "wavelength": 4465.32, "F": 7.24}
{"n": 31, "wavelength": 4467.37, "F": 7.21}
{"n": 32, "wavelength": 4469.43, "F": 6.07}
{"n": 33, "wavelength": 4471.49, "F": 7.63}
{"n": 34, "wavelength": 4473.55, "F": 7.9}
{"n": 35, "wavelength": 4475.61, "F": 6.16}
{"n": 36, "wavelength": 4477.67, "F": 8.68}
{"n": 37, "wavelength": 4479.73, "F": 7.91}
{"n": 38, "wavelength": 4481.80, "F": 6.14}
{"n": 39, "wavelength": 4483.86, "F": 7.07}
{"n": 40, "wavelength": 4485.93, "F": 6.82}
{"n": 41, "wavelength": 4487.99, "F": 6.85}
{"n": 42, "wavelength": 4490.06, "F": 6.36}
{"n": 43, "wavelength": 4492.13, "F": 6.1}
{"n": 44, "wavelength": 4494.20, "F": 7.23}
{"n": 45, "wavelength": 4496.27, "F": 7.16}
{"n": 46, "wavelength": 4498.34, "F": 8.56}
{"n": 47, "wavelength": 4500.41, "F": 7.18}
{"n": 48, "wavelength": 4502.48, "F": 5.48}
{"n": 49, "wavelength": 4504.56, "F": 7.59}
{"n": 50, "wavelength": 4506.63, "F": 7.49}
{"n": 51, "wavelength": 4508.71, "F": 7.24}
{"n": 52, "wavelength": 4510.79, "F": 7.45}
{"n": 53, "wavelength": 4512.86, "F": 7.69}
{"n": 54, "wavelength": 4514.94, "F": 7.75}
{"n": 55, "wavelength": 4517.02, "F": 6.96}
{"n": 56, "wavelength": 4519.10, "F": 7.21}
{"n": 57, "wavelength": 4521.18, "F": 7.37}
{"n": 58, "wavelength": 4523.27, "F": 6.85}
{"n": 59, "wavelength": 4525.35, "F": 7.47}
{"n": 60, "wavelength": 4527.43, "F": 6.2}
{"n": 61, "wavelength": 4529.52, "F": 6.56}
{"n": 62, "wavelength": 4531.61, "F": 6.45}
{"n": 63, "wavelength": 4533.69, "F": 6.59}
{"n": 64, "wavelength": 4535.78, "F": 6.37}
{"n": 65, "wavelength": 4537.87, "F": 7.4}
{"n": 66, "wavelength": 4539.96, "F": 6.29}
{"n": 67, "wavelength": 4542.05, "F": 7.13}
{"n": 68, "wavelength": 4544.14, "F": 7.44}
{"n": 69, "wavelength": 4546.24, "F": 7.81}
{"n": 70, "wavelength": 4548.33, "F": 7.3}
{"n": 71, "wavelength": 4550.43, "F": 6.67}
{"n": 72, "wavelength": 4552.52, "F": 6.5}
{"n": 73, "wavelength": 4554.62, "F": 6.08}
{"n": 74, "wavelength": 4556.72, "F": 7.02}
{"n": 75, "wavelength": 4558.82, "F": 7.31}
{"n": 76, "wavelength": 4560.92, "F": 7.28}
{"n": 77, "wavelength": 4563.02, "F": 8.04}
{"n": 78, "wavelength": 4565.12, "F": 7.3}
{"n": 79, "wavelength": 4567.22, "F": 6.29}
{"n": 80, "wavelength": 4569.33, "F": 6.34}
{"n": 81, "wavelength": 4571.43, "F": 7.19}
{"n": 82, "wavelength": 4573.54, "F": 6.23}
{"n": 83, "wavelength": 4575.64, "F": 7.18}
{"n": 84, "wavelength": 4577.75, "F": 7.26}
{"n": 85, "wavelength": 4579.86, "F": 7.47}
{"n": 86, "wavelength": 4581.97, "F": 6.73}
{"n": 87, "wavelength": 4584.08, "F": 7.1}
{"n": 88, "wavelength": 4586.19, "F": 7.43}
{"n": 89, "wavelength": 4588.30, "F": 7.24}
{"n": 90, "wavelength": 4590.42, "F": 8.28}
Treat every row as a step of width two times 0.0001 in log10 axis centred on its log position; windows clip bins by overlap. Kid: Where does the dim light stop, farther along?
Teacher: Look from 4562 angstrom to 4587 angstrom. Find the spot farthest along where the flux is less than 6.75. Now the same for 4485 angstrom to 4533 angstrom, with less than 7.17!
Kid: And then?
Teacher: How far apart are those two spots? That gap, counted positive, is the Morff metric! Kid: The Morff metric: 50.4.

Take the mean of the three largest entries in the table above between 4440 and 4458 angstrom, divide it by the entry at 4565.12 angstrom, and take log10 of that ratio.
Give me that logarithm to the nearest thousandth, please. 0.040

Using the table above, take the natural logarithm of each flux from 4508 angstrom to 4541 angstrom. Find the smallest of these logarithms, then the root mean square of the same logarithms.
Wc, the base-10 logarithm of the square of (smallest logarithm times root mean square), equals 1.10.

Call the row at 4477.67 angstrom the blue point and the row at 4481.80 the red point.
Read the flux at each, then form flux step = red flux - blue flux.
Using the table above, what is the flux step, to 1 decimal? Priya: -2.5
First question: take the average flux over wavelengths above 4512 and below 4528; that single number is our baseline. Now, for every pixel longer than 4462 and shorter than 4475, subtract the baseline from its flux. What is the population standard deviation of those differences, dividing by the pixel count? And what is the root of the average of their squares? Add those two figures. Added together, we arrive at 1.2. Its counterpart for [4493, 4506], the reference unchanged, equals 1.8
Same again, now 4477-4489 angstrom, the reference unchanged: 1.7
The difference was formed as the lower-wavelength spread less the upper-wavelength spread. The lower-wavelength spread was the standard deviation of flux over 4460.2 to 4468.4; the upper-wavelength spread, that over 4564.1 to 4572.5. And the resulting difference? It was 0.1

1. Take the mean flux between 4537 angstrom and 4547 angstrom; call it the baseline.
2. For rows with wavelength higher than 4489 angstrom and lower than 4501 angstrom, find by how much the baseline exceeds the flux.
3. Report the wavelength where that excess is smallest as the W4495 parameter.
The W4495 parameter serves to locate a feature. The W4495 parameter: 4498.34 angstrom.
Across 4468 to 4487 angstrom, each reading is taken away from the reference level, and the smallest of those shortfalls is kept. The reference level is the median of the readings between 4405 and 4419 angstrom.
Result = -2.2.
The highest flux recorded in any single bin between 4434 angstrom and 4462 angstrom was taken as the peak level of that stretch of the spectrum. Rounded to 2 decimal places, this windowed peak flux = 9.35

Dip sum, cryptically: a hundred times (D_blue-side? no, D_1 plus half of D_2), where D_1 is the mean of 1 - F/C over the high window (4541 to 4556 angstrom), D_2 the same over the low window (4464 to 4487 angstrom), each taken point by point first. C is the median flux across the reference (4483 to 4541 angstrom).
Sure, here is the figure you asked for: 1.4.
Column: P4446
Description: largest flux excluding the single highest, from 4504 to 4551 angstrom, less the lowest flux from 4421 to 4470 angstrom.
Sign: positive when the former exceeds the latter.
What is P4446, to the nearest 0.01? 2.52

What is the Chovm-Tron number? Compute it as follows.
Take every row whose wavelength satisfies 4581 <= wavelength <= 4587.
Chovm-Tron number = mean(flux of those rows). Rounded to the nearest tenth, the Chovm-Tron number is 7.1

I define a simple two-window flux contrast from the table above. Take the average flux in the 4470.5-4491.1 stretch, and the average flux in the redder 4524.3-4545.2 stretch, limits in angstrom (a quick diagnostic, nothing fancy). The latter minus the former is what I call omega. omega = -0.36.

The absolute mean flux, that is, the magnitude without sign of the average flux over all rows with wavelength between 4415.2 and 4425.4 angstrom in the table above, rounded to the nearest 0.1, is 6.1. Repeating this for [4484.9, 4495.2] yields 6.7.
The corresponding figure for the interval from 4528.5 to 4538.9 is 6.7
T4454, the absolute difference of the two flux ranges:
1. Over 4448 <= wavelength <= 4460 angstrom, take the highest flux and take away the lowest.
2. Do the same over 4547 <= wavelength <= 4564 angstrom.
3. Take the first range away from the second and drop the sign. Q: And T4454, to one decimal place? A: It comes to 2.2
